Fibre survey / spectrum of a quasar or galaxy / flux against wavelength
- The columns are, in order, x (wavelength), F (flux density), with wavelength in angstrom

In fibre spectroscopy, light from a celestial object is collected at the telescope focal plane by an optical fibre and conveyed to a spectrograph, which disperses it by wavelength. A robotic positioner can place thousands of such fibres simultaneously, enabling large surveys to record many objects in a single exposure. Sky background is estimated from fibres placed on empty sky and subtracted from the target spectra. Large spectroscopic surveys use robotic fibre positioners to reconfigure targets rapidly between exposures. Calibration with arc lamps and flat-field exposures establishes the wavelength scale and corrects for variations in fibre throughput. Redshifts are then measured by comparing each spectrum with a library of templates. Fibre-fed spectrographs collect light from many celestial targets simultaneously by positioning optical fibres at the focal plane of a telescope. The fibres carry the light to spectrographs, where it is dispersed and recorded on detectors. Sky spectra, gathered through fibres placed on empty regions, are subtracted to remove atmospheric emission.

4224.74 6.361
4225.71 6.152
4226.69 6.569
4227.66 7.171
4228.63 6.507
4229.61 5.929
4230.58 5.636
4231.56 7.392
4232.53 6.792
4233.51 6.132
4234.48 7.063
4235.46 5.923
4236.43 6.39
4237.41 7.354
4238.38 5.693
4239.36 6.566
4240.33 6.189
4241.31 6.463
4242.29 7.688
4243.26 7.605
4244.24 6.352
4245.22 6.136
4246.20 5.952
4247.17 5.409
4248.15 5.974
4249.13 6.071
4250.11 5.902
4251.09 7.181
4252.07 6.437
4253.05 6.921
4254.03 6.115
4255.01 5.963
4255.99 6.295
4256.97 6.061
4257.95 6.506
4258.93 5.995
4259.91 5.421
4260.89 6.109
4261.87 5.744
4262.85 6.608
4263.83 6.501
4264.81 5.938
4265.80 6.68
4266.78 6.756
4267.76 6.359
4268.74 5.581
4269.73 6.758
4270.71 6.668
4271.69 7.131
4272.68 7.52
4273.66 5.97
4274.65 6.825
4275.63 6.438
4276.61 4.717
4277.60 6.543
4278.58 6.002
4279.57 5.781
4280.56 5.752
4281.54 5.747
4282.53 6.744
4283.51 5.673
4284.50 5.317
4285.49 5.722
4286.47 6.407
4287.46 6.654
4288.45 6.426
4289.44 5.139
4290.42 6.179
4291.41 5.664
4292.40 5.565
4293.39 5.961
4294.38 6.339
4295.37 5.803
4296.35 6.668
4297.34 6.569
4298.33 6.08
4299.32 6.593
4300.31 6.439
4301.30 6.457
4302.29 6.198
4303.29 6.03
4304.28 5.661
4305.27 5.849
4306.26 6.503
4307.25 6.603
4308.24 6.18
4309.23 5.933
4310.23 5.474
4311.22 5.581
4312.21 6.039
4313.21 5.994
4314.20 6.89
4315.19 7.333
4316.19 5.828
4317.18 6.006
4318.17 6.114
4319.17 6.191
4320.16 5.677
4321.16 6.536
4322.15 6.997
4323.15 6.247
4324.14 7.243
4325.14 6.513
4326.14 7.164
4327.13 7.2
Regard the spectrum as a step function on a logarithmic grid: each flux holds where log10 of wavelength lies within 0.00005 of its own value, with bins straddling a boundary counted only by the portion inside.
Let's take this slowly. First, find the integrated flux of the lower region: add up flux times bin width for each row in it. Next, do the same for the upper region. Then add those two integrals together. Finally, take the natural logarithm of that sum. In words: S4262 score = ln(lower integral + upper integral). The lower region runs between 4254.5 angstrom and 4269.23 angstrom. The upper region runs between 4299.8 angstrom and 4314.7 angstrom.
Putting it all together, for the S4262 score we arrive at 5.20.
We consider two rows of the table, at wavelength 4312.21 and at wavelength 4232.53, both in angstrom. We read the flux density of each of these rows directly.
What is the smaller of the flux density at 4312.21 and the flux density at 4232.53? 6.0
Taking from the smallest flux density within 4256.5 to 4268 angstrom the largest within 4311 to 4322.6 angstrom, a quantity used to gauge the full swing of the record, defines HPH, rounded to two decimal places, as -1.91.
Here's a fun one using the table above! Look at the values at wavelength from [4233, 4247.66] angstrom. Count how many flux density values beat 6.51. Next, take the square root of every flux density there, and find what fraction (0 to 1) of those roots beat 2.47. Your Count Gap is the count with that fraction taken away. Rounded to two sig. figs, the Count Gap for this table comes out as 4.3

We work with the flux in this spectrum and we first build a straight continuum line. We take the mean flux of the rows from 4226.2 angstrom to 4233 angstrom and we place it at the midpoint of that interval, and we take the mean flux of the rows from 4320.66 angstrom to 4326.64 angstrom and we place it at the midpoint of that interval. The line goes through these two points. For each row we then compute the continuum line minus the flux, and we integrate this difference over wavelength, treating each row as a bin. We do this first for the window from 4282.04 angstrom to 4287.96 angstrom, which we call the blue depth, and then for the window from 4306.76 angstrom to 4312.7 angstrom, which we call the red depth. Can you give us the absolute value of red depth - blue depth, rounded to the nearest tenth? 1.1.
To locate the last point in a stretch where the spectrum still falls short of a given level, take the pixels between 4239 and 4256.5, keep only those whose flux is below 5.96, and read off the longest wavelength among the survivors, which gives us 4250.11 angstrom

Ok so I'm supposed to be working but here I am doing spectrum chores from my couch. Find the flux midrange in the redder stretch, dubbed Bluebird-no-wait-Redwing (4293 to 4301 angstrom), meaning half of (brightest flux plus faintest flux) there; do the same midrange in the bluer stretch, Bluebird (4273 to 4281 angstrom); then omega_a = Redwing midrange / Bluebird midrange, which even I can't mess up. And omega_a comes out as 1.08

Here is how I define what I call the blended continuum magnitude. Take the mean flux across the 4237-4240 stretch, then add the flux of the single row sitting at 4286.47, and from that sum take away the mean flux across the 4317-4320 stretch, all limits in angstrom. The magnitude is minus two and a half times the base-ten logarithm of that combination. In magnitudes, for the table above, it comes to -2.09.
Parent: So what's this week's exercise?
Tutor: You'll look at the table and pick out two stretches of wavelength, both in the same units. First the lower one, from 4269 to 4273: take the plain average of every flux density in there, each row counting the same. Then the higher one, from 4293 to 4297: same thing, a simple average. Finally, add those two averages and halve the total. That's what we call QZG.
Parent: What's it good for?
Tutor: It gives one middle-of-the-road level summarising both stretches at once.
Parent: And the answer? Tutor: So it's 6.6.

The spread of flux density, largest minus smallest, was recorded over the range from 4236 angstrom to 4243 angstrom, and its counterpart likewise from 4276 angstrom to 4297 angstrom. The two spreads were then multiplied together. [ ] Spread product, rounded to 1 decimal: 4.0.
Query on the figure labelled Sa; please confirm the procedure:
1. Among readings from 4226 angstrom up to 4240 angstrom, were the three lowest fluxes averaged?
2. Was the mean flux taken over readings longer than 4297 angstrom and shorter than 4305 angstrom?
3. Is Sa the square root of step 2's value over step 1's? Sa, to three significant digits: 1.04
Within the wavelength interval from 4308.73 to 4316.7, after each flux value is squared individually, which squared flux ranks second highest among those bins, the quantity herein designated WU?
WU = 47.5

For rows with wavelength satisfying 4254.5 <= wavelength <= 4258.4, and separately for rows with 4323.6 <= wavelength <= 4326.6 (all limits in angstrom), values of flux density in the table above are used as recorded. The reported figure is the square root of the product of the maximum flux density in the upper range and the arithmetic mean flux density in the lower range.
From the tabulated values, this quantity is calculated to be 6.70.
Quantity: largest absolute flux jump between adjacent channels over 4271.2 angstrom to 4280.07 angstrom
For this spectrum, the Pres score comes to 1.8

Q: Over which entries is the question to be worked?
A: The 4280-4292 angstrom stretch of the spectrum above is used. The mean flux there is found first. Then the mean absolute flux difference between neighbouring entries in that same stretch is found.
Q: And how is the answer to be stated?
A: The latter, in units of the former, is 0.10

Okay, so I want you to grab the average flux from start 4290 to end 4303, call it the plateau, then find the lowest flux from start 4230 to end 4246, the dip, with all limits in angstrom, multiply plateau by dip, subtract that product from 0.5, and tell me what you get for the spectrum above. -34.4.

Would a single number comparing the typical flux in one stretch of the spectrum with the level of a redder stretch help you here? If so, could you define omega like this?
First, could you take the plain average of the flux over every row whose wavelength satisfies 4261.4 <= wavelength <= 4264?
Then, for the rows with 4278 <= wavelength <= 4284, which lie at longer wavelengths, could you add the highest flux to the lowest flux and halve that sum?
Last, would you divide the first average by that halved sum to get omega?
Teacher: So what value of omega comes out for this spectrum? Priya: 1.01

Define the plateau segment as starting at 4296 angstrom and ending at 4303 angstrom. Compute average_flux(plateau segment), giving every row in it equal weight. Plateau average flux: 6.4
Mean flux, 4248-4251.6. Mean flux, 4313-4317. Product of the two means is 41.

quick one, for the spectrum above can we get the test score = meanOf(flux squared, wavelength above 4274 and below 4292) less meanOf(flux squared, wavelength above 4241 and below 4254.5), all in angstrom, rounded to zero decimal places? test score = -6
